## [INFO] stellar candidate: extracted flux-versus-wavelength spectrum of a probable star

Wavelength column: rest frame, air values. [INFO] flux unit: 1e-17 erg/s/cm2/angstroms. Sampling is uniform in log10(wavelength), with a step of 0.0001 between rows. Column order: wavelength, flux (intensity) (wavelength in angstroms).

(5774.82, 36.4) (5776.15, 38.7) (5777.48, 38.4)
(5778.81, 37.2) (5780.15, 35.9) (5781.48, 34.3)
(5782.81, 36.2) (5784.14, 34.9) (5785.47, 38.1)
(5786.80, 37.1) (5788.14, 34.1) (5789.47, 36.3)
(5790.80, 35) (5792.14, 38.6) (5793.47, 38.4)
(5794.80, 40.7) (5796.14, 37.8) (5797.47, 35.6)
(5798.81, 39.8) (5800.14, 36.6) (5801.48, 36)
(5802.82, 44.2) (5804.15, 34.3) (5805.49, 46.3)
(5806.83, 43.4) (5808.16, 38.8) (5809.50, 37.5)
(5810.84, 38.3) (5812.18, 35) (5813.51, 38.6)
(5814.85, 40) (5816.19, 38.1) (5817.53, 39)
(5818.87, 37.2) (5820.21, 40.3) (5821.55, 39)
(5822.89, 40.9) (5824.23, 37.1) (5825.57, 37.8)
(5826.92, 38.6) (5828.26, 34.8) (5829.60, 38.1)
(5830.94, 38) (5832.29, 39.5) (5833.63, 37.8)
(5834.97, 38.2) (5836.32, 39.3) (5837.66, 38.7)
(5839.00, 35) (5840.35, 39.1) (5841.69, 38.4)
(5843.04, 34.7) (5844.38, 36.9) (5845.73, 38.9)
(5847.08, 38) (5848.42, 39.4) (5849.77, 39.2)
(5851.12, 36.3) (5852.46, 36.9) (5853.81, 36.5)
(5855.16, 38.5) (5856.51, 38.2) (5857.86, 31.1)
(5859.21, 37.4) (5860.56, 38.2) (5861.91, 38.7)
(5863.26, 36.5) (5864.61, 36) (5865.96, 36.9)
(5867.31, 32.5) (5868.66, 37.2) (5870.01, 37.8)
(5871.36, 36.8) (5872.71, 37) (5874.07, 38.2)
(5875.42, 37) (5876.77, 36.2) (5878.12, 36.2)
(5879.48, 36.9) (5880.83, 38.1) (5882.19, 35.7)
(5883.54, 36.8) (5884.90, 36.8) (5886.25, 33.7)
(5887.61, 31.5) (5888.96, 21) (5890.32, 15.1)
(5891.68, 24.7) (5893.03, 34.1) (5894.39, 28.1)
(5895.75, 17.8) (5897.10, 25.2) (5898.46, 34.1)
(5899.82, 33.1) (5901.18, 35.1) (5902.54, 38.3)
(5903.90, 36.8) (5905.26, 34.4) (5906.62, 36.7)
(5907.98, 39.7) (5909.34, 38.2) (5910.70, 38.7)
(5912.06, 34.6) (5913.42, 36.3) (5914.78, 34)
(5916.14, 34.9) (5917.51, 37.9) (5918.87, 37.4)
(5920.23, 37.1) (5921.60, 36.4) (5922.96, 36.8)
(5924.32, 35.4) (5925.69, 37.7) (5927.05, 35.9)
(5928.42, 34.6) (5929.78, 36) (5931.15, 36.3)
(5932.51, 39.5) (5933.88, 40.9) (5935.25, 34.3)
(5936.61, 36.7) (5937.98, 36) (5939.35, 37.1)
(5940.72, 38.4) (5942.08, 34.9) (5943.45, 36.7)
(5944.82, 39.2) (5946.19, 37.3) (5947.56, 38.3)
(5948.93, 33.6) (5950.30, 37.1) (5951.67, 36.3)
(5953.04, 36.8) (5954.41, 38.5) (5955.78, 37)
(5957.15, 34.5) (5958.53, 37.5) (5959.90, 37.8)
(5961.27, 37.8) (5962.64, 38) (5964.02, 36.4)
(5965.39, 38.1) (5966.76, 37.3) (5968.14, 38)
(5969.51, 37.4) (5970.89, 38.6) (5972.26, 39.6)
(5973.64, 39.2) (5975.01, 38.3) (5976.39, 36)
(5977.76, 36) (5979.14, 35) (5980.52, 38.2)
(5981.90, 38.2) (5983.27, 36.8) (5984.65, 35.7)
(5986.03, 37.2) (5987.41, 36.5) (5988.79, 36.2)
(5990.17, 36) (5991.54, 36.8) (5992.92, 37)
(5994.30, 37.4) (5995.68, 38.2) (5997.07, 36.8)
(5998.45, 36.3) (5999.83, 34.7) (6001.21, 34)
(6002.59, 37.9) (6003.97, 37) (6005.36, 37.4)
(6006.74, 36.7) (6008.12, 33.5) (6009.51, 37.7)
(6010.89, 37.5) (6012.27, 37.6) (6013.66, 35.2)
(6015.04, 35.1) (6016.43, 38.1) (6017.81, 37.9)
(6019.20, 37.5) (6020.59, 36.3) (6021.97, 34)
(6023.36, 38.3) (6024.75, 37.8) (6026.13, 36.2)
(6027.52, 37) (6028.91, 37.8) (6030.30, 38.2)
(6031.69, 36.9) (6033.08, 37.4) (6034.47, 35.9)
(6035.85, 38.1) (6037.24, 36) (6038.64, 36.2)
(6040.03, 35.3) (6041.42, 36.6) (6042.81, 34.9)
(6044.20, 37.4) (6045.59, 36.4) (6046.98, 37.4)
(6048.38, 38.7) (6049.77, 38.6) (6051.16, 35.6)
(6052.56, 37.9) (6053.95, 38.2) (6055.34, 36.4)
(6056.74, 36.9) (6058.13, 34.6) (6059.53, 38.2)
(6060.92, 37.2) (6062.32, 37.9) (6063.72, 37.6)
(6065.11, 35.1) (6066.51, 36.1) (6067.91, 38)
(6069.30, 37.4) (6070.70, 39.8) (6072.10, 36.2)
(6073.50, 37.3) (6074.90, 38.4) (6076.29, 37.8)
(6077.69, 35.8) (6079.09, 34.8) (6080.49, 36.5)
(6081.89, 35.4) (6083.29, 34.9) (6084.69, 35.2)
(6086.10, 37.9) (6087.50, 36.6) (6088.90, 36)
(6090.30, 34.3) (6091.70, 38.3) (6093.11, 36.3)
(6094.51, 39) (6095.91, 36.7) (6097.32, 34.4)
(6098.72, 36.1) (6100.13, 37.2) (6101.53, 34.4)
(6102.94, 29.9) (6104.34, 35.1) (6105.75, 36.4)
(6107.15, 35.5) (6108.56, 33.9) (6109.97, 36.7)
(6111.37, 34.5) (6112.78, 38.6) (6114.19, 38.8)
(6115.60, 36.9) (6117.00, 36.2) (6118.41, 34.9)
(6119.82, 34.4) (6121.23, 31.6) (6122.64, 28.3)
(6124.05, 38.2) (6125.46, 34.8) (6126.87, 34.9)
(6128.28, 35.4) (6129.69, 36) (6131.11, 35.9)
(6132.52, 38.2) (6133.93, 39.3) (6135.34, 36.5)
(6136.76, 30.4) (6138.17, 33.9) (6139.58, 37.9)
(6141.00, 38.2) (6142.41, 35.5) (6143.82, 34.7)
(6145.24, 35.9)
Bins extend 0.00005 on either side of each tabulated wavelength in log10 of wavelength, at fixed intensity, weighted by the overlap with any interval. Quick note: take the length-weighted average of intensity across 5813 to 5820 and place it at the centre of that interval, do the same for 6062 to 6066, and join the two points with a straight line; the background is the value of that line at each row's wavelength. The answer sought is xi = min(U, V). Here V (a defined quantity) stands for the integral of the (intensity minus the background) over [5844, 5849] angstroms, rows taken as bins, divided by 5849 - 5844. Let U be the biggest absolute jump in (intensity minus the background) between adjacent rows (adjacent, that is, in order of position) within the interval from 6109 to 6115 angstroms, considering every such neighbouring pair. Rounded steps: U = 4.1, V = -0.08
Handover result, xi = -0.1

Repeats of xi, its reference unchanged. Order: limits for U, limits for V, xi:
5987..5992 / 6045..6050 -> 0.8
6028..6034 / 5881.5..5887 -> -2.4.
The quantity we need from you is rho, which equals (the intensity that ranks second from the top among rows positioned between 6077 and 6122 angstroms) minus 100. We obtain -61.2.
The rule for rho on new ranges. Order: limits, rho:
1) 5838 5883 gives -60.8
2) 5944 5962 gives -61.5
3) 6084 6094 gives -62.1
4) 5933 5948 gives -60.8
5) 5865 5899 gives -61.9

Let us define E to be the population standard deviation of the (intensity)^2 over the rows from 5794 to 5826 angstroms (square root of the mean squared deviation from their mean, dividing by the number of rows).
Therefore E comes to 224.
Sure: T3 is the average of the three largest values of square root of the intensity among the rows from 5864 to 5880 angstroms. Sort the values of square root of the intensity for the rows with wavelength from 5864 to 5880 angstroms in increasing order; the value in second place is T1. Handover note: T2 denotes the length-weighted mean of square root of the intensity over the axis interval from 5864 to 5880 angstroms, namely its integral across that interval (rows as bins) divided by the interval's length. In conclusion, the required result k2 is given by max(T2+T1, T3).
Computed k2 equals 12.0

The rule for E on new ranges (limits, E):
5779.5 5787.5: 92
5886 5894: 357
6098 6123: 180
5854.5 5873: 149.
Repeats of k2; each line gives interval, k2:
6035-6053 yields 12.0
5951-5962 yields 12.1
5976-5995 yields 12.0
